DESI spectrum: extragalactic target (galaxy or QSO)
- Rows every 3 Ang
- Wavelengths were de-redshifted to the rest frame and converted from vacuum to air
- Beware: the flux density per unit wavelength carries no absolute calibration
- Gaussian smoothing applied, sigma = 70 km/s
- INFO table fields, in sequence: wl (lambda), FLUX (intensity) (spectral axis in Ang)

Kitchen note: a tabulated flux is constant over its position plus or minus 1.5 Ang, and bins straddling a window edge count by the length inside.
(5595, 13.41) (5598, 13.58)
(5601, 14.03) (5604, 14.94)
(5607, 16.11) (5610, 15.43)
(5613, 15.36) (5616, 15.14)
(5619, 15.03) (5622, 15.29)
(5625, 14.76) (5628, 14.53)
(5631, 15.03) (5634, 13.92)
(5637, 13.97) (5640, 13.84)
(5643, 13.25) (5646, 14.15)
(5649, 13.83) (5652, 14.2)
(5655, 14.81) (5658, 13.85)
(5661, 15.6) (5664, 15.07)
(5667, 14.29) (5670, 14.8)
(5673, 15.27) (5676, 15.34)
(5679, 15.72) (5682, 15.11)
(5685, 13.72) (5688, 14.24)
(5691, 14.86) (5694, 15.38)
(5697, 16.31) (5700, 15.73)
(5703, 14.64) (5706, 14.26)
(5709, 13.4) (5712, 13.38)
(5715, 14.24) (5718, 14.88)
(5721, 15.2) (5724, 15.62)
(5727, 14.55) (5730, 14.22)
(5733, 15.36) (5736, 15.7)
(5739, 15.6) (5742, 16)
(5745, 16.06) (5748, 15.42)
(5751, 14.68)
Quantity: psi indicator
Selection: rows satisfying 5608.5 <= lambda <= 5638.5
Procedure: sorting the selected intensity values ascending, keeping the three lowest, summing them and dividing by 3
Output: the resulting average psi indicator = 14.1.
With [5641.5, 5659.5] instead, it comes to 13.6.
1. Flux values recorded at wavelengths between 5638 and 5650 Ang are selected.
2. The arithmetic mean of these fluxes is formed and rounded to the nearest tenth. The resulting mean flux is 13.8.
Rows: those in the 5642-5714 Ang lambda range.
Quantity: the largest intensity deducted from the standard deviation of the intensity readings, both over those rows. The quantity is -15.5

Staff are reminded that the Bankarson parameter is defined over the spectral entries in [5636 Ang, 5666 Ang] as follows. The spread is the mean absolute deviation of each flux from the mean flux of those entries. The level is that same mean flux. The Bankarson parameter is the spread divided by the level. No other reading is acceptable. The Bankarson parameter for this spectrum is 0.038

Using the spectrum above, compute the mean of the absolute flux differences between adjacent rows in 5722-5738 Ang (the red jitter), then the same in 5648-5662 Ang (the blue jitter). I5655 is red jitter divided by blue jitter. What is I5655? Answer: 0.78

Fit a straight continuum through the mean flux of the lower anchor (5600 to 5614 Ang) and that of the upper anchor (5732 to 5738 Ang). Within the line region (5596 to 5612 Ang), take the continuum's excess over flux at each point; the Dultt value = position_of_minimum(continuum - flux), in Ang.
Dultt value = 5607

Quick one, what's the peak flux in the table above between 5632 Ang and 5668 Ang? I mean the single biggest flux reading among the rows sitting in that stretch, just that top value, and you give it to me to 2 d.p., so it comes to 15.60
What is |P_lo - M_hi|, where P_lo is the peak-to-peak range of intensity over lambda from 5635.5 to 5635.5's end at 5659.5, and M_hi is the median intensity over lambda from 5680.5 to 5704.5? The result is 13.4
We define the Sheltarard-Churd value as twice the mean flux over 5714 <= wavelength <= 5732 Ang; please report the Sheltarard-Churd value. 29.6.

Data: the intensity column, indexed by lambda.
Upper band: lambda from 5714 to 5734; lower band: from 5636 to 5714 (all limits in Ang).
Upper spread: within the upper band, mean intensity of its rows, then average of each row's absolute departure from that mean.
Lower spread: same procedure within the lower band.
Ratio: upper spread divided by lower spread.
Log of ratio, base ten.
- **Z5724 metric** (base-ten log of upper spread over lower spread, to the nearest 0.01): -0.19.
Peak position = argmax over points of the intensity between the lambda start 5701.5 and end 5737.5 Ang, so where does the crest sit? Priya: 5736 Ang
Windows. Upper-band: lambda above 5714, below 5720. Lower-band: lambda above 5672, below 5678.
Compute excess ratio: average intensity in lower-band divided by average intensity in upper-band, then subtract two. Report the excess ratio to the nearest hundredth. -0.95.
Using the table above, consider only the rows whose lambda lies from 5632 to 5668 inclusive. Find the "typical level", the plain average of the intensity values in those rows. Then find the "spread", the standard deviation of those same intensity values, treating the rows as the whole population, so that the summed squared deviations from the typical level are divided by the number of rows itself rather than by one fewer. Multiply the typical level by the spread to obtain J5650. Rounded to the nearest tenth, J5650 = 8.7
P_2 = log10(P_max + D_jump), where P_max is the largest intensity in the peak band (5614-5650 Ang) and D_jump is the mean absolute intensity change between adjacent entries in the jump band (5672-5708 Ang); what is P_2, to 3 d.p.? 1.202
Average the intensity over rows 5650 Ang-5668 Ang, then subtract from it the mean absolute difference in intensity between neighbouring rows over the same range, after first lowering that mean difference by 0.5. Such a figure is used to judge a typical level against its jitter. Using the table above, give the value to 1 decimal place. 14.2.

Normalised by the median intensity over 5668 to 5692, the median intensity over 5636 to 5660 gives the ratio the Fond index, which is 0.93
